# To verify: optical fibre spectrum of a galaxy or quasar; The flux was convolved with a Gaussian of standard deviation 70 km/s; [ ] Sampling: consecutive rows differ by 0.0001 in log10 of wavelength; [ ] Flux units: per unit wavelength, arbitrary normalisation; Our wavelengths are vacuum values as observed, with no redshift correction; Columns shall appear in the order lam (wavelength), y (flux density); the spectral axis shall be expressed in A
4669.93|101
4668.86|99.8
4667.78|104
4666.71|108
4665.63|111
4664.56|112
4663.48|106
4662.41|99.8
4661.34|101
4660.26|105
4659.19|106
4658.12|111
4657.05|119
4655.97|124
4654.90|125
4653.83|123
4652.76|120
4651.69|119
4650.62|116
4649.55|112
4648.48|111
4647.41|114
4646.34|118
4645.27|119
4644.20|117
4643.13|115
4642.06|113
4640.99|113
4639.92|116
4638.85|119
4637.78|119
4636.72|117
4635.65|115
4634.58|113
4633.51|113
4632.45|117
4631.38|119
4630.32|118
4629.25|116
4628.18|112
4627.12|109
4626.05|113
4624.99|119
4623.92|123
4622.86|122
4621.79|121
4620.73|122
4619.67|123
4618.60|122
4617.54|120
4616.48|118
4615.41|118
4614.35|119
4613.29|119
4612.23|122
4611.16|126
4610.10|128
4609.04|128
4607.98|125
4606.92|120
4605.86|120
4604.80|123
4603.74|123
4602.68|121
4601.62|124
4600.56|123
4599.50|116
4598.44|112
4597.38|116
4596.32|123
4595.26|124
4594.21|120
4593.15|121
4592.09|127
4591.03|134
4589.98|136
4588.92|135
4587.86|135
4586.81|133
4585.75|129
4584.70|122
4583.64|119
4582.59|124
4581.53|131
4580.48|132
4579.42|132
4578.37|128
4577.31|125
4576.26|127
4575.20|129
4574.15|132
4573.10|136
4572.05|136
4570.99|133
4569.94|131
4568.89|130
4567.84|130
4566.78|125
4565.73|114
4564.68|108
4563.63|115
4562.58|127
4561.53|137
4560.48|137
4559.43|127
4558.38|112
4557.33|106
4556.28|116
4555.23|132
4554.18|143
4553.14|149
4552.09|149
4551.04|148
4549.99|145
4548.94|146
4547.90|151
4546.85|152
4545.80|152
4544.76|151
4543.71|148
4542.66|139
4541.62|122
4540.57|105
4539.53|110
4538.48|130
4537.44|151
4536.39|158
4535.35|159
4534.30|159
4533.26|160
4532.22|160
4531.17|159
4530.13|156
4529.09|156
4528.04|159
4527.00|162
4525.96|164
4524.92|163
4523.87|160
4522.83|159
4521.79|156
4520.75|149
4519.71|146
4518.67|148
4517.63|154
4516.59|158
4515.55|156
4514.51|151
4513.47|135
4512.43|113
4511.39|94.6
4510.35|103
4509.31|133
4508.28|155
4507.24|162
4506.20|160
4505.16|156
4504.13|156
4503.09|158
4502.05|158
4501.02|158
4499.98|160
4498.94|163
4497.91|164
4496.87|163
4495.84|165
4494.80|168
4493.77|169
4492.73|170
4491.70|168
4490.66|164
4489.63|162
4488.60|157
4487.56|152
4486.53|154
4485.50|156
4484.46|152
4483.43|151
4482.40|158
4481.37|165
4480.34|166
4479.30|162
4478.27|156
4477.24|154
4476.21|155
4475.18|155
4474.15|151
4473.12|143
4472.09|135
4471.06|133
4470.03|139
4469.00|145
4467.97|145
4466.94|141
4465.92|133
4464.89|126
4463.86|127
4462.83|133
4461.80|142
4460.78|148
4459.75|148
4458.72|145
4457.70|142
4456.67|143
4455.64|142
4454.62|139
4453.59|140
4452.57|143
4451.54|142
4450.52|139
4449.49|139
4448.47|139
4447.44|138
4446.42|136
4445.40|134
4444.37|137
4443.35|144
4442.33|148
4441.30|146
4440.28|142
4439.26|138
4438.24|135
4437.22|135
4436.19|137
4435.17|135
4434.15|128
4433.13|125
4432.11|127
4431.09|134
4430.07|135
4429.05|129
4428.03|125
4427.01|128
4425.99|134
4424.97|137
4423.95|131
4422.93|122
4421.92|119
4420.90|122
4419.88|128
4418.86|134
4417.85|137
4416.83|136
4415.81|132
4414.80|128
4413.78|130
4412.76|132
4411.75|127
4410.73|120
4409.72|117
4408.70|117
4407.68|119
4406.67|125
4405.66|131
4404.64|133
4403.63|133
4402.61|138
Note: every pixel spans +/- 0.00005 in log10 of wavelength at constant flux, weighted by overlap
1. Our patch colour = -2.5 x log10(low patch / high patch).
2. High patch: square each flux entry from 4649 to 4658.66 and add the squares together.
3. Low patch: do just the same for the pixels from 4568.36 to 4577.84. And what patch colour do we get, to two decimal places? -0.21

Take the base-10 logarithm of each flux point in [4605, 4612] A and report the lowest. 2.08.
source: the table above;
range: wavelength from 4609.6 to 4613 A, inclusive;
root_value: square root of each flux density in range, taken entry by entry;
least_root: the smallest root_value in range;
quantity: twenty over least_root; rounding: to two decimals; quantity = 1.81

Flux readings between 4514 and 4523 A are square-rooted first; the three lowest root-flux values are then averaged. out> 12.2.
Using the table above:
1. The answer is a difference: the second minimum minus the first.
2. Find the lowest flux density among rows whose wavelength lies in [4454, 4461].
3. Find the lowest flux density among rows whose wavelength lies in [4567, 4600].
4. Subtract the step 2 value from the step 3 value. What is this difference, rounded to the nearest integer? -27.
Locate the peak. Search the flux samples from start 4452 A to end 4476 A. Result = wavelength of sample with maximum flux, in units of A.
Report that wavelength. 4475.18 A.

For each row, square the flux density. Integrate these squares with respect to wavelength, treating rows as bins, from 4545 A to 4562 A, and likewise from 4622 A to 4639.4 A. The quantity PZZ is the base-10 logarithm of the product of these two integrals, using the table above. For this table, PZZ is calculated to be 10.9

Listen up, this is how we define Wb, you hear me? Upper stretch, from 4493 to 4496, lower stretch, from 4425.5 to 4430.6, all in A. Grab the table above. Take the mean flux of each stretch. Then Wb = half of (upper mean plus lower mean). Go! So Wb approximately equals 149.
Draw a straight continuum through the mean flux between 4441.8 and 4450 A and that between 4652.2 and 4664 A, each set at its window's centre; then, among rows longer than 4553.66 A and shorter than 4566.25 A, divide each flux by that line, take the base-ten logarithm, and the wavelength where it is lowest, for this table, 4557.33 A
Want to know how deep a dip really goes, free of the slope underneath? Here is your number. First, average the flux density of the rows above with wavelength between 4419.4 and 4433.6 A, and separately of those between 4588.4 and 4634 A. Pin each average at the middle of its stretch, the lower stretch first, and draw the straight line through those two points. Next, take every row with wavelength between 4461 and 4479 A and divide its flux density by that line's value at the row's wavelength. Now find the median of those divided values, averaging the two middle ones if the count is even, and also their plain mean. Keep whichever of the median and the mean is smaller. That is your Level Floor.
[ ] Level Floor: 1.12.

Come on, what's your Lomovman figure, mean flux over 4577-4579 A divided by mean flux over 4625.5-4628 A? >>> 1.14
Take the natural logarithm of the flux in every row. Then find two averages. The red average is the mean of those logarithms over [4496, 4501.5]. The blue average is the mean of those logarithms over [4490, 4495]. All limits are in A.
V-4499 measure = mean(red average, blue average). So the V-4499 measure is 5.10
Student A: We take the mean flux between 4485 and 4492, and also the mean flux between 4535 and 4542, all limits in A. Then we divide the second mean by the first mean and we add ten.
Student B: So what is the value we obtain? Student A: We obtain 10.8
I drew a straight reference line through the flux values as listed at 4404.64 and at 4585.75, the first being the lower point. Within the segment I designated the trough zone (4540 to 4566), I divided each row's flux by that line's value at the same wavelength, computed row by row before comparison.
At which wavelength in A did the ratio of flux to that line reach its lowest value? 4540.57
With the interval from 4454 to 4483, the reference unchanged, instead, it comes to 4464.89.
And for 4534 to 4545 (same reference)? 4540.57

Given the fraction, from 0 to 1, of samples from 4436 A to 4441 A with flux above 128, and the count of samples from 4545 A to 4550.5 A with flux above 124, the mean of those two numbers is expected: 3.0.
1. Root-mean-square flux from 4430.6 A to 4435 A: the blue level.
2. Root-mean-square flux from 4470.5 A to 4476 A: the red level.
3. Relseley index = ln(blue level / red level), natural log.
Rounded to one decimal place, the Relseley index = -0.1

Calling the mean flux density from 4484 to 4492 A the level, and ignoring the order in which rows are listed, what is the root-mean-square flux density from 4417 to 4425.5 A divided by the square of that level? 0.0052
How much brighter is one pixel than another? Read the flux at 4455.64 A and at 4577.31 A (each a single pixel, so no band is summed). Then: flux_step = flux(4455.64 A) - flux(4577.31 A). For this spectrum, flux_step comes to 17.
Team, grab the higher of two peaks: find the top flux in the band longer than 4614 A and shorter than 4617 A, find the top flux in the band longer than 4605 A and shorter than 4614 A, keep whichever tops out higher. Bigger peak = 128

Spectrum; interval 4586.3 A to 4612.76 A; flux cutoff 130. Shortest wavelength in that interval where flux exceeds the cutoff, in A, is 4586.81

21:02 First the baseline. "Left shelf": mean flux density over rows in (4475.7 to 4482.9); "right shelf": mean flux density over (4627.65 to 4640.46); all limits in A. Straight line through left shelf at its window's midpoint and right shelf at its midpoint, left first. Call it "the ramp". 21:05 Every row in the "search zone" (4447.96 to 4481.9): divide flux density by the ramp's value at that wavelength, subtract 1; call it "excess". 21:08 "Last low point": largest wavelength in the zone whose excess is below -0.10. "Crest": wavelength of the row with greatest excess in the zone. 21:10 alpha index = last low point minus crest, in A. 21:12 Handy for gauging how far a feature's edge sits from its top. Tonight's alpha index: -7.2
